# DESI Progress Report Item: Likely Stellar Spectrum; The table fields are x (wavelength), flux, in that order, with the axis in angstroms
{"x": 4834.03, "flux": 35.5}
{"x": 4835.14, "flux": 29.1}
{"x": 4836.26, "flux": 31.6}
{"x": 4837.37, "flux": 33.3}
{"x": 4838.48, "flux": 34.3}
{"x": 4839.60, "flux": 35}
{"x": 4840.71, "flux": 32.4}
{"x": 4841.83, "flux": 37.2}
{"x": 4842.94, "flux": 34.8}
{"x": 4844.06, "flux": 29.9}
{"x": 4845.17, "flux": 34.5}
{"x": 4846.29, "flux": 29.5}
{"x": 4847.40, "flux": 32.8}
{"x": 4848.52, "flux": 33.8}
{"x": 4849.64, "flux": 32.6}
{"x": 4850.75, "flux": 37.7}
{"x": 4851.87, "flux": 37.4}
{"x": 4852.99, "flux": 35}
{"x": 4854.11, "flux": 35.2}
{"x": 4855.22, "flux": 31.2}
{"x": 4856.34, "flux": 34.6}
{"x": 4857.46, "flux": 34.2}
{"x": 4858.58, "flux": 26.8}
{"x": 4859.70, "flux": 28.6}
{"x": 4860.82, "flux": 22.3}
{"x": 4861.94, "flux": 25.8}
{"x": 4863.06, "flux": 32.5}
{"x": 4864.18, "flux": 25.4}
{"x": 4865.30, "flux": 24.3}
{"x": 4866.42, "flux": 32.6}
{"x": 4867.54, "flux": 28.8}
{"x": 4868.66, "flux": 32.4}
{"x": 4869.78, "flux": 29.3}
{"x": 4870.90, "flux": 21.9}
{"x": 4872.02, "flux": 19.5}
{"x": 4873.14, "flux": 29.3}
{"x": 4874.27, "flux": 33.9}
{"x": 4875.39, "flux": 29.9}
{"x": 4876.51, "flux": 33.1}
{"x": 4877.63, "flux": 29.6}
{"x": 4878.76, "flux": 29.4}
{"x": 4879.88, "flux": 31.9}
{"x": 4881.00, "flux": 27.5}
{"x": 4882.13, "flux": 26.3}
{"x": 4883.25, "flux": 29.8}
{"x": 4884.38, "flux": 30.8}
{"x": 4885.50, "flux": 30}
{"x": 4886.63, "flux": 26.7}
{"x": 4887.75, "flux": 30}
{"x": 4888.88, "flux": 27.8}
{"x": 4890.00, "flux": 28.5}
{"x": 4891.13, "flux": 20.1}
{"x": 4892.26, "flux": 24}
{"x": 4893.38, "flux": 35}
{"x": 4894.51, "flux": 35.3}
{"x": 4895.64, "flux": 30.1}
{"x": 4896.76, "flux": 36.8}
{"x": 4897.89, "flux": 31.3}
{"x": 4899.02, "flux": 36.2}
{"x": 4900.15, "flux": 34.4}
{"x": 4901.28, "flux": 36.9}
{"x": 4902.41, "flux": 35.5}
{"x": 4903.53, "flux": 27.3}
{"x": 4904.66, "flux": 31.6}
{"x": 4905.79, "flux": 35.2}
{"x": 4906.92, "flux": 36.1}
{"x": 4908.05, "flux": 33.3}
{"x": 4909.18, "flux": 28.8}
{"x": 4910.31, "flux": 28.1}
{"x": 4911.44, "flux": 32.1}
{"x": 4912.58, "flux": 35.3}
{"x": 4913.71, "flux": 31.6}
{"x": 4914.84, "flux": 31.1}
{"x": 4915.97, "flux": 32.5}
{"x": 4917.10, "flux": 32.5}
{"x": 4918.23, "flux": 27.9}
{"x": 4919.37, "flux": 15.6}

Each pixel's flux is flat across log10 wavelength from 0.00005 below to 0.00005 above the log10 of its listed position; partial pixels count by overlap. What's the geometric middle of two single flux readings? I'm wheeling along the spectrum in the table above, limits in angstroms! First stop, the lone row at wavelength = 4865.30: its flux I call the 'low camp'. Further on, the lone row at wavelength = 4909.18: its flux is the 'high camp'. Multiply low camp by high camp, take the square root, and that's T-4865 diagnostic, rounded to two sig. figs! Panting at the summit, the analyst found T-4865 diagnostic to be 26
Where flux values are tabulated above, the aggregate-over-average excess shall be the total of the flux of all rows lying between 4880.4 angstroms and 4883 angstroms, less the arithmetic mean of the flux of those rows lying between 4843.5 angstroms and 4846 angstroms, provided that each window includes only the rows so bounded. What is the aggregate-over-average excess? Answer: 22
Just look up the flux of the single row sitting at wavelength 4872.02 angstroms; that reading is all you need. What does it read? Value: 19.5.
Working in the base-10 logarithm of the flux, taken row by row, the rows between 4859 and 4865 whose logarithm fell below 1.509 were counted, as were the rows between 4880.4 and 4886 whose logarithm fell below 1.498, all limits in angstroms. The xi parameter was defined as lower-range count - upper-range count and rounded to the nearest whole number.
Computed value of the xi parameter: -1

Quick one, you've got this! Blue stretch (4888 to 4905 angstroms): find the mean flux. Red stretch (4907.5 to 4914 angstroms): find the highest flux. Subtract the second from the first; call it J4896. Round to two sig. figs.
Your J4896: -3.9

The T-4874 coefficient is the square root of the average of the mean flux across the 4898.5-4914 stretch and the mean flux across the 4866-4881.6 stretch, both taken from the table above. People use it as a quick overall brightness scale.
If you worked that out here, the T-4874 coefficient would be 5.58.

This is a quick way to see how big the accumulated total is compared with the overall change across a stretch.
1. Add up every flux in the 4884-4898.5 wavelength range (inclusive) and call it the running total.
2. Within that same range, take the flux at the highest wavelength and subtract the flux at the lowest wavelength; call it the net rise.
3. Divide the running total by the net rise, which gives 773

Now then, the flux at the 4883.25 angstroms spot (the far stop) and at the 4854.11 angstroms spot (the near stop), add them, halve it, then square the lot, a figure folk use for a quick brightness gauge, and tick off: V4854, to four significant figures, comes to 1056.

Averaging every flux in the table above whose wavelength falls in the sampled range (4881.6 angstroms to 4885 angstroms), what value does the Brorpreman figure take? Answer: 29.0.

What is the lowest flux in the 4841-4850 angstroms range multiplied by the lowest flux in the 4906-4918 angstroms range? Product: 829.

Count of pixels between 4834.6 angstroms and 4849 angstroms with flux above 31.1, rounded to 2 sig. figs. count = 10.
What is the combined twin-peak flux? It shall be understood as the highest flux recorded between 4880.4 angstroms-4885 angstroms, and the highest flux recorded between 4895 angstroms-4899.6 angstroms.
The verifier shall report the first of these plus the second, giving 68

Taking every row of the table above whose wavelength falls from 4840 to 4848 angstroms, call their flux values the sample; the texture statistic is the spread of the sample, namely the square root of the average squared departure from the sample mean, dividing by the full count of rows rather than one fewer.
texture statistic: 2.5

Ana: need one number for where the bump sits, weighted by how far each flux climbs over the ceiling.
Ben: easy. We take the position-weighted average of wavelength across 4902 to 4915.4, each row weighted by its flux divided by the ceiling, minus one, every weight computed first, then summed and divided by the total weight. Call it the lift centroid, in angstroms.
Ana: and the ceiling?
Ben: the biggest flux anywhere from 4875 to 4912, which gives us 4908.9 angstroms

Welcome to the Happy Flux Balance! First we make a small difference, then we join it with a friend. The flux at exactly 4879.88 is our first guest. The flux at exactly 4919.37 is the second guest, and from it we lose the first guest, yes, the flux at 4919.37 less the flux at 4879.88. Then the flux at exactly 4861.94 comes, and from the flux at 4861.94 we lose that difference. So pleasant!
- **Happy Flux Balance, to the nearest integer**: 42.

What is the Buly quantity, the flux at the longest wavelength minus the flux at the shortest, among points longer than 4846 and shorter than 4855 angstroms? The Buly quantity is 6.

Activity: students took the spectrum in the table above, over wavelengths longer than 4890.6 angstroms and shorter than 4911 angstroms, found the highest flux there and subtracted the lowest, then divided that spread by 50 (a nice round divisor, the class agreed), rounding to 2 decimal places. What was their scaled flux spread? 0.34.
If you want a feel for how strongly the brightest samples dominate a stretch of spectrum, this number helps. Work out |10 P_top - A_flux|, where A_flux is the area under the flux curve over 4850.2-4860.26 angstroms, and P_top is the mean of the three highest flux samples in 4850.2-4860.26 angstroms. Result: 32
